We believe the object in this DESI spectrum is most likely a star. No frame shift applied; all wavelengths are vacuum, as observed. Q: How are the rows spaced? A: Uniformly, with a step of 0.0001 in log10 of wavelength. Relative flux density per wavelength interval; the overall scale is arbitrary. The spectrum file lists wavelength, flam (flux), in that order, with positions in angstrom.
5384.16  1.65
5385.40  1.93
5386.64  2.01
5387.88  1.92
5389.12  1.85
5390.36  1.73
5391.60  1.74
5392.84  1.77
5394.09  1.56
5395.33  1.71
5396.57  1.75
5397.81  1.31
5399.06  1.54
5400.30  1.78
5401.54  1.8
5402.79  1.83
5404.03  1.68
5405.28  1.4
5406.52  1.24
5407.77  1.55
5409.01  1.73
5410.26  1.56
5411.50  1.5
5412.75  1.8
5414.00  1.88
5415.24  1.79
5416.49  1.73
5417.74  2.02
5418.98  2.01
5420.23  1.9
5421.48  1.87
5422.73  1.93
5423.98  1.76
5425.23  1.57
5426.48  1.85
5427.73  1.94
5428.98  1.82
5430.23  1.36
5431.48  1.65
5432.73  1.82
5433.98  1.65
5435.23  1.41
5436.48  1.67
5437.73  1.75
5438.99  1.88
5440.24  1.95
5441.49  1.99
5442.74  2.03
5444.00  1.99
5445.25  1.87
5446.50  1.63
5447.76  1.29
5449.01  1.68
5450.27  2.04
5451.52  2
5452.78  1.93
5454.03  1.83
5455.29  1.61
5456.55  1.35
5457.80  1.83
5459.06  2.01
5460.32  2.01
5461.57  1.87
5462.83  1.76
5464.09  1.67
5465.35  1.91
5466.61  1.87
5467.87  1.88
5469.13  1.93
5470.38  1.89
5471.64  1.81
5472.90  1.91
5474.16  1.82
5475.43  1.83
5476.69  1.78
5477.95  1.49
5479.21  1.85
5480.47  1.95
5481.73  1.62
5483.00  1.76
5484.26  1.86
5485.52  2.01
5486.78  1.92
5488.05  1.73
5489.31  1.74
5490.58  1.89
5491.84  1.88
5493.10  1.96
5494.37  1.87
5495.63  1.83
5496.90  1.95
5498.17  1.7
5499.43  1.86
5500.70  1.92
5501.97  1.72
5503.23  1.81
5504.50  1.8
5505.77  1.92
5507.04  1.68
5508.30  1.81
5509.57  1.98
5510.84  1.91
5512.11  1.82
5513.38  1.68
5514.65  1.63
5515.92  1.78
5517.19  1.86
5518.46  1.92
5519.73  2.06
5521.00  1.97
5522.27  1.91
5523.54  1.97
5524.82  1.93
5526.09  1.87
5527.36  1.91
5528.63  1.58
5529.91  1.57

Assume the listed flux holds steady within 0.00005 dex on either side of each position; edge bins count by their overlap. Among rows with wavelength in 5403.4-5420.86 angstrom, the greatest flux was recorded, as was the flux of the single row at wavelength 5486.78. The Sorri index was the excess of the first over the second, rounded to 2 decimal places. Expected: 0.10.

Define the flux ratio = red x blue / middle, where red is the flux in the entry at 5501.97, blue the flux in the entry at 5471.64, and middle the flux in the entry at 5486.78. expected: 1.6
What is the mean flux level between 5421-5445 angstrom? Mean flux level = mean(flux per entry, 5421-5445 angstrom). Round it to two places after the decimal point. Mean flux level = 1.78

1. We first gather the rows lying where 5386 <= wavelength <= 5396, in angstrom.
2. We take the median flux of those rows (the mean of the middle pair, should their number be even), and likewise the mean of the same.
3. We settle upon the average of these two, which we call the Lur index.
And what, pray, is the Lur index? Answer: 1.77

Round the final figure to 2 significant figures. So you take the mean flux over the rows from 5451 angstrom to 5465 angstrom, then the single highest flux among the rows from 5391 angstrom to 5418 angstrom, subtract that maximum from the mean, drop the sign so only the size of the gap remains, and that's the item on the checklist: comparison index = 0.21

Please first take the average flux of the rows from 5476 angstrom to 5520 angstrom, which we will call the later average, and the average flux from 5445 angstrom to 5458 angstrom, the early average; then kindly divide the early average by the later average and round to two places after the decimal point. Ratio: 0.95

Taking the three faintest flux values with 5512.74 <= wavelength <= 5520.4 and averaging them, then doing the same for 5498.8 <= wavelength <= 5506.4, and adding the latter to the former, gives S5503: 3.5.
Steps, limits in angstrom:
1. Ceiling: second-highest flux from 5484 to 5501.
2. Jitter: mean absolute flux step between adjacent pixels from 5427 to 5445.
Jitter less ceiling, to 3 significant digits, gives -1.80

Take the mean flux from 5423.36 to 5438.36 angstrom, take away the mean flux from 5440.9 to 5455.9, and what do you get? -0.14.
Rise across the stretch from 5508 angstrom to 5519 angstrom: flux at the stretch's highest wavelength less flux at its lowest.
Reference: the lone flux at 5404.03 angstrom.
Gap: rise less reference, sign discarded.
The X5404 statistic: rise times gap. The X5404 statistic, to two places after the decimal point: 0.17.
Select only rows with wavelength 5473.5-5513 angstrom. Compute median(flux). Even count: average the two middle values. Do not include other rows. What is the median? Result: 1.83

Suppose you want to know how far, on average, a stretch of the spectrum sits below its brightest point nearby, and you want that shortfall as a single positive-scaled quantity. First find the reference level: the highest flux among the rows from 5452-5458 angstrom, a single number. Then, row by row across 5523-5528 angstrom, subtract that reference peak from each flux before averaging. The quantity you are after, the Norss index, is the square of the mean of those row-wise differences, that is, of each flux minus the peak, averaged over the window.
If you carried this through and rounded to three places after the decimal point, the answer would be 0.000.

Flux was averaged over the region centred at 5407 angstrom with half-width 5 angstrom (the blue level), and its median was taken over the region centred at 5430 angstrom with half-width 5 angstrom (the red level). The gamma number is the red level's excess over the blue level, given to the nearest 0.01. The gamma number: 0.17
